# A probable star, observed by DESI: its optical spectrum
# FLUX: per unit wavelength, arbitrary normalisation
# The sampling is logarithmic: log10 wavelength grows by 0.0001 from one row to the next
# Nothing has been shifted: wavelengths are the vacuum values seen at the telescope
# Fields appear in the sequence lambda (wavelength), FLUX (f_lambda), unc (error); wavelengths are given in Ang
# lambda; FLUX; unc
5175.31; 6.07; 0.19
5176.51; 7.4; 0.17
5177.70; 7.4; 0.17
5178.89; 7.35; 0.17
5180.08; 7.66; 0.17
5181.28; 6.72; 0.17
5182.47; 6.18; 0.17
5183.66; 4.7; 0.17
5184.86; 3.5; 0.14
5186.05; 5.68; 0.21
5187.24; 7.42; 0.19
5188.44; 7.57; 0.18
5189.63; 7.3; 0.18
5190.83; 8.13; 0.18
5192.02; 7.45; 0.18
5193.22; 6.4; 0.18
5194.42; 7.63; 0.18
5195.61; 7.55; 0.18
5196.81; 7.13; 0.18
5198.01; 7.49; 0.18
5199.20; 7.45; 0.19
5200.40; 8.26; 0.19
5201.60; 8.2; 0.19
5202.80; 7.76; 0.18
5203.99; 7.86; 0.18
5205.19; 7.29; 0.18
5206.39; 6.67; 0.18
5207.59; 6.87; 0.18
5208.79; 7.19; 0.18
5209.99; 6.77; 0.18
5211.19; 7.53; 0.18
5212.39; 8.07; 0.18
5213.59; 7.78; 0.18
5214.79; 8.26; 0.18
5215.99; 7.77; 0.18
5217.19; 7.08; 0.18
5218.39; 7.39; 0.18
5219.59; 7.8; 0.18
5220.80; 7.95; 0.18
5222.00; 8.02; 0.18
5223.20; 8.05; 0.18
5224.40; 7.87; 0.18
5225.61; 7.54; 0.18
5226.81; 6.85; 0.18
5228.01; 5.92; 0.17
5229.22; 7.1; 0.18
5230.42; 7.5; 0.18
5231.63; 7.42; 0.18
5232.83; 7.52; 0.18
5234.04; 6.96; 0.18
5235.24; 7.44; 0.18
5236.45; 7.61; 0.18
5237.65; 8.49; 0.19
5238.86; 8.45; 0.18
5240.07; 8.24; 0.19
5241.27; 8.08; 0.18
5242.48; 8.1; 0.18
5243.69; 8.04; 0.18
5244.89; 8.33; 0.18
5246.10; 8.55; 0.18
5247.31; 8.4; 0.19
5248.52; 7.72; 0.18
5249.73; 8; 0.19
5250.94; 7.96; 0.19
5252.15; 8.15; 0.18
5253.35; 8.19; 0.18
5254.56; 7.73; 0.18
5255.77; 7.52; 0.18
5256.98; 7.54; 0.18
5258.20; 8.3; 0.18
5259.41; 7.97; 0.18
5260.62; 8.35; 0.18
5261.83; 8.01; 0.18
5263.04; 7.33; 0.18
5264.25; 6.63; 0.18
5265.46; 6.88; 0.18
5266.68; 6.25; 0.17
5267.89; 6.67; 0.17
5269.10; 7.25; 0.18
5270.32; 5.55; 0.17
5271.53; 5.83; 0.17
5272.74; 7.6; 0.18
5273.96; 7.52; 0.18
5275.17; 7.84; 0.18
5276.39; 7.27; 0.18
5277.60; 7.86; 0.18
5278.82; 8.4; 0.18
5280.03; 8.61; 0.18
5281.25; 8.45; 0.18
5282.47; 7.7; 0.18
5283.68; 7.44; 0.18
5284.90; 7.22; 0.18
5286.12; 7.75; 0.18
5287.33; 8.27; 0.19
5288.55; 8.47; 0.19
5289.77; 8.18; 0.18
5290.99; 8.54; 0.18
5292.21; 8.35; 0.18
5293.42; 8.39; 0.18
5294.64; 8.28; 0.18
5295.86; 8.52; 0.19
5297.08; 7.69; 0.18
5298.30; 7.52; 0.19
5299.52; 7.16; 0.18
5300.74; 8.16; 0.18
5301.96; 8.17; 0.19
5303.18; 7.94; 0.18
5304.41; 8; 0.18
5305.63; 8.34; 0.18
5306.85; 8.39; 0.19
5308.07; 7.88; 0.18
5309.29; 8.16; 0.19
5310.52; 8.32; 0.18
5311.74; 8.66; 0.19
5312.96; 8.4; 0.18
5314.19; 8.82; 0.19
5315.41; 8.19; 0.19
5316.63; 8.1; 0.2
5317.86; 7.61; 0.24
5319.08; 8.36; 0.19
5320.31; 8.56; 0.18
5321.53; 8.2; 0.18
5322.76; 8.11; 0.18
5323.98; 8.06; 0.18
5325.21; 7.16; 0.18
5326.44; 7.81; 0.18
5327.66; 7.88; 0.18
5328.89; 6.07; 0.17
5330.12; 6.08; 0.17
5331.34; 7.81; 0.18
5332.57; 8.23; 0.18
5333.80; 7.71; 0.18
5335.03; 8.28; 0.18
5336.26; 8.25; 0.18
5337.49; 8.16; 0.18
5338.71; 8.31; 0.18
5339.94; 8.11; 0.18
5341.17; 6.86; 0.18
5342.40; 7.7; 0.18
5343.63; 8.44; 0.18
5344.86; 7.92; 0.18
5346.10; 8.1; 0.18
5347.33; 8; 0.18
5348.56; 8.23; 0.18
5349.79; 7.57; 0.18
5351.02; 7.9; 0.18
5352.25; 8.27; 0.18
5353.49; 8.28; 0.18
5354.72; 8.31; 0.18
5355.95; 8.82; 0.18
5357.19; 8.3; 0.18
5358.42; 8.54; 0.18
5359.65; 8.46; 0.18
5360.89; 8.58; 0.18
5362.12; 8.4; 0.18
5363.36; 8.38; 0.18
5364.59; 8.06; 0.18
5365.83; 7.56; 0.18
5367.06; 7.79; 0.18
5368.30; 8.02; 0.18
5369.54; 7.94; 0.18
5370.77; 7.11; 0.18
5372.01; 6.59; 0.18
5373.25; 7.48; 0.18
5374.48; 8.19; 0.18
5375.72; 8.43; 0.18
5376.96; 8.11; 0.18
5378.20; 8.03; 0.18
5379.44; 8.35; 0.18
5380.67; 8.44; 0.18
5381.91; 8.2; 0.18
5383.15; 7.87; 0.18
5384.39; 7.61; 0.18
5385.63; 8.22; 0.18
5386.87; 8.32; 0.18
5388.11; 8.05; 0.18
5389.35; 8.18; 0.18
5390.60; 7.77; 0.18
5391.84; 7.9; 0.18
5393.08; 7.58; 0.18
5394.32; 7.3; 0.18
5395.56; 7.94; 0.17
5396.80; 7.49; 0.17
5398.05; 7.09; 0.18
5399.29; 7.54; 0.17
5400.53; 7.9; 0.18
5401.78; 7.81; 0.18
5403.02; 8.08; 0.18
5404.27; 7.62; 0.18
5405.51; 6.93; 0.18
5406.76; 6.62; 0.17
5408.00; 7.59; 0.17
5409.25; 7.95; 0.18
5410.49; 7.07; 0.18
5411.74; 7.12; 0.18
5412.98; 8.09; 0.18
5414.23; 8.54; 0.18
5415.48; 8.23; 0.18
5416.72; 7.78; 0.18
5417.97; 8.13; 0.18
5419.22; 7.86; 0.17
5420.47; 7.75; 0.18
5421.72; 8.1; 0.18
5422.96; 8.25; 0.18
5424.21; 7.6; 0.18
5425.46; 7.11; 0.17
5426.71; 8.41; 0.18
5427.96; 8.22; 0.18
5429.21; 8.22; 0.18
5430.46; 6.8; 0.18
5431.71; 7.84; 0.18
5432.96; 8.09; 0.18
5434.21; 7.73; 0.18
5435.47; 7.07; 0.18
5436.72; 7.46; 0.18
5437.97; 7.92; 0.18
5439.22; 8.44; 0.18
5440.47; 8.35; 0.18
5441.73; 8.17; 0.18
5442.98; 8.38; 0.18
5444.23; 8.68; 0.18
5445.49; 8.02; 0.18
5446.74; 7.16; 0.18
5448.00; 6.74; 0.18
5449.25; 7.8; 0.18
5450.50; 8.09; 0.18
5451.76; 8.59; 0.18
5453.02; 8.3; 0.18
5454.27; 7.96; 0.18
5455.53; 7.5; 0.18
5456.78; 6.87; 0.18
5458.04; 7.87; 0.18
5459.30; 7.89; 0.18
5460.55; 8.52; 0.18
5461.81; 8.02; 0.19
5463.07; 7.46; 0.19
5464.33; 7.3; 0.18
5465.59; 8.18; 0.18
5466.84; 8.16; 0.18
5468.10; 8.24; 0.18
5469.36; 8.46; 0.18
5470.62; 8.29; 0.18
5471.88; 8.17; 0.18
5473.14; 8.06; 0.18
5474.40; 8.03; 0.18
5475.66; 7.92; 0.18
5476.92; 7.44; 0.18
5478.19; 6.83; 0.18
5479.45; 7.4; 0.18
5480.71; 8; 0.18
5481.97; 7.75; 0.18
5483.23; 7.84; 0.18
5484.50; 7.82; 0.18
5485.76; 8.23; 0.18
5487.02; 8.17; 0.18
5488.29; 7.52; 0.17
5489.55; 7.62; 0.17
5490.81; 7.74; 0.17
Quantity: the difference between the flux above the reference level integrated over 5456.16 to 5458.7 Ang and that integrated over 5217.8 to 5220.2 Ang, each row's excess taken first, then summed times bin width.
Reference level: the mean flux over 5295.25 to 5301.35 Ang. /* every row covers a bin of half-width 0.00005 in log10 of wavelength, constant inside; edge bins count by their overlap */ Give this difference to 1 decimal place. -0.6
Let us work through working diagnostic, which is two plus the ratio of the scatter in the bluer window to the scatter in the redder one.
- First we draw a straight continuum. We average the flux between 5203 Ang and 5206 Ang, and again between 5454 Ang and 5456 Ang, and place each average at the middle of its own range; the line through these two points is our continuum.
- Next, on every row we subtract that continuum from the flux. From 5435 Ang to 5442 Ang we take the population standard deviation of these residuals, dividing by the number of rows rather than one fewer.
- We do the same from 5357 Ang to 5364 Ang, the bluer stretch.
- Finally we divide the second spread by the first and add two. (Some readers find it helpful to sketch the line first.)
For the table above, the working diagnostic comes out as 2.2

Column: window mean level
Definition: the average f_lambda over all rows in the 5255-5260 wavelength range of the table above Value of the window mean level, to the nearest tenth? 7.8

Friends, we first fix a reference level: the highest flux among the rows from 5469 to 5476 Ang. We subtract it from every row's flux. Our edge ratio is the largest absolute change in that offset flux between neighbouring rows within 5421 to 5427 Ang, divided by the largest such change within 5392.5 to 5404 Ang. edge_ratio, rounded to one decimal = 2.0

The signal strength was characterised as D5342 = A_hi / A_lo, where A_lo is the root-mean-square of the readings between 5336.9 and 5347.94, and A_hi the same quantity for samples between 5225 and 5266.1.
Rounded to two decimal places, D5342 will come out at 0.97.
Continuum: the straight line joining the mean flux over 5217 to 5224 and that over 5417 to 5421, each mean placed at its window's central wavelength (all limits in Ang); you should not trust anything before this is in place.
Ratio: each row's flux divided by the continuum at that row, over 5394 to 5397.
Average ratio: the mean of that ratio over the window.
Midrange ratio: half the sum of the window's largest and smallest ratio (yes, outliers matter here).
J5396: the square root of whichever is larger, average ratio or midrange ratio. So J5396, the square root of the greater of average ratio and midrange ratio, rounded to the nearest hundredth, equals 0.98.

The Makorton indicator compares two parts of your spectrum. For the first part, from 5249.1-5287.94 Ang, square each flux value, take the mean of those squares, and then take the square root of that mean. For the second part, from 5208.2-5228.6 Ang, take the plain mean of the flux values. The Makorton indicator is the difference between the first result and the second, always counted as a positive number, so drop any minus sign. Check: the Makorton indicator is 0.08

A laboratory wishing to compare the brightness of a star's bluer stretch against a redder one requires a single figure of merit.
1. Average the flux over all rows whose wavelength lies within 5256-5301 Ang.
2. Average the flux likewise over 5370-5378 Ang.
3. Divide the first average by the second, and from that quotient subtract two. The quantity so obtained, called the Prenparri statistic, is -1.00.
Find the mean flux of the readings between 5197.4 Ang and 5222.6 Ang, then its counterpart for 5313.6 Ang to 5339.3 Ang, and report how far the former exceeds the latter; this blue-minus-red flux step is -0.30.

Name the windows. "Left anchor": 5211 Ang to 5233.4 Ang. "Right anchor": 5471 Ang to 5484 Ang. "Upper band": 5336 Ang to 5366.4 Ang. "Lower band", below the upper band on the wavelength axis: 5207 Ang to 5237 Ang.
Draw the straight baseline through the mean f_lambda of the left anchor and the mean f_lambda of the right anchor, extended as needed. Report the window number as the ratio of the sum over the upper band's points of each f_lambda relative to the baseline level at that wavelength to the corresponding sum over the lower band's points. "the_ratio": 1.078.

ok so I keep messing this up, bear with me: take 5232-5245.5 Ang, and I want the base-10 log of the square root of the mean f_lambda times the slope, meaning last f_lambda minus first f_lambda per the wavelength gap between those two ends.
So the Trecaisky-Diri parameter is -0.14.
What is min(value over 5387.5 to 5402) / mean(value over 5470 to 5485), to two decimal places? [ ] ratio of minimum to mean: 0.91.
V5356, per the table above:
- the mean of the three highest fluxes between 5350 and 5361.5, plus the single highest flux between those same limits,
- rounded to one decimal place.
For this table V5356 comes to 17.5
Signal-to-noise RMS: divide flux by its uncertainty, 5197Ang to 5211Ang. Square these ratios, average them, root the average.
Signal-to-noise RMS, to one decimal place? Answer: 40.8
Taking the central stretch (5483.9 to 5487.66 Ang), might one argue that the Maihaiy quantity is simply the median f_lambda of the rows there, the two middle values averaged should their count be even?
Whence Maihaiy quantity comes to 8.17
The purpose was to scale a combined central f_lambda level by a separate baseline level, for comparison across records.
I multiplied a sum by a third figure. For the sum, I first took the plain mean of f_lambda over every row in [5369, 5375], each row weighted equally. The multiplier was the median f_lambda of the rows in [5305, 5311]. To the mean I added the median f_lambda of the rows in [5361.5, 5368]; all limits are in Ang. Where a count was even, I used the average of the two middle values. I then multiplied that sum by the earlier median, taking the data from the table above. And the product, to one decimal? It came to 129.1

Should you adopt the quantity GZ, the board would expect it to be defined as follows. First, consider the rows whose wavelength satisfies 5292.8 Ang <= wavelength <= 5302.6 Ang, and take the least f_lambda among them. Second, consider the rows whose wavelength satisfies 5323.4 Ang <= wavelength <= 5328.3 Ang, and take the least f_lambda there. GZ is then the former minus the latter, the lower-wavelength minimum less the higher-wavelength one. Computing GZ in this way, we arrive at 0.0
